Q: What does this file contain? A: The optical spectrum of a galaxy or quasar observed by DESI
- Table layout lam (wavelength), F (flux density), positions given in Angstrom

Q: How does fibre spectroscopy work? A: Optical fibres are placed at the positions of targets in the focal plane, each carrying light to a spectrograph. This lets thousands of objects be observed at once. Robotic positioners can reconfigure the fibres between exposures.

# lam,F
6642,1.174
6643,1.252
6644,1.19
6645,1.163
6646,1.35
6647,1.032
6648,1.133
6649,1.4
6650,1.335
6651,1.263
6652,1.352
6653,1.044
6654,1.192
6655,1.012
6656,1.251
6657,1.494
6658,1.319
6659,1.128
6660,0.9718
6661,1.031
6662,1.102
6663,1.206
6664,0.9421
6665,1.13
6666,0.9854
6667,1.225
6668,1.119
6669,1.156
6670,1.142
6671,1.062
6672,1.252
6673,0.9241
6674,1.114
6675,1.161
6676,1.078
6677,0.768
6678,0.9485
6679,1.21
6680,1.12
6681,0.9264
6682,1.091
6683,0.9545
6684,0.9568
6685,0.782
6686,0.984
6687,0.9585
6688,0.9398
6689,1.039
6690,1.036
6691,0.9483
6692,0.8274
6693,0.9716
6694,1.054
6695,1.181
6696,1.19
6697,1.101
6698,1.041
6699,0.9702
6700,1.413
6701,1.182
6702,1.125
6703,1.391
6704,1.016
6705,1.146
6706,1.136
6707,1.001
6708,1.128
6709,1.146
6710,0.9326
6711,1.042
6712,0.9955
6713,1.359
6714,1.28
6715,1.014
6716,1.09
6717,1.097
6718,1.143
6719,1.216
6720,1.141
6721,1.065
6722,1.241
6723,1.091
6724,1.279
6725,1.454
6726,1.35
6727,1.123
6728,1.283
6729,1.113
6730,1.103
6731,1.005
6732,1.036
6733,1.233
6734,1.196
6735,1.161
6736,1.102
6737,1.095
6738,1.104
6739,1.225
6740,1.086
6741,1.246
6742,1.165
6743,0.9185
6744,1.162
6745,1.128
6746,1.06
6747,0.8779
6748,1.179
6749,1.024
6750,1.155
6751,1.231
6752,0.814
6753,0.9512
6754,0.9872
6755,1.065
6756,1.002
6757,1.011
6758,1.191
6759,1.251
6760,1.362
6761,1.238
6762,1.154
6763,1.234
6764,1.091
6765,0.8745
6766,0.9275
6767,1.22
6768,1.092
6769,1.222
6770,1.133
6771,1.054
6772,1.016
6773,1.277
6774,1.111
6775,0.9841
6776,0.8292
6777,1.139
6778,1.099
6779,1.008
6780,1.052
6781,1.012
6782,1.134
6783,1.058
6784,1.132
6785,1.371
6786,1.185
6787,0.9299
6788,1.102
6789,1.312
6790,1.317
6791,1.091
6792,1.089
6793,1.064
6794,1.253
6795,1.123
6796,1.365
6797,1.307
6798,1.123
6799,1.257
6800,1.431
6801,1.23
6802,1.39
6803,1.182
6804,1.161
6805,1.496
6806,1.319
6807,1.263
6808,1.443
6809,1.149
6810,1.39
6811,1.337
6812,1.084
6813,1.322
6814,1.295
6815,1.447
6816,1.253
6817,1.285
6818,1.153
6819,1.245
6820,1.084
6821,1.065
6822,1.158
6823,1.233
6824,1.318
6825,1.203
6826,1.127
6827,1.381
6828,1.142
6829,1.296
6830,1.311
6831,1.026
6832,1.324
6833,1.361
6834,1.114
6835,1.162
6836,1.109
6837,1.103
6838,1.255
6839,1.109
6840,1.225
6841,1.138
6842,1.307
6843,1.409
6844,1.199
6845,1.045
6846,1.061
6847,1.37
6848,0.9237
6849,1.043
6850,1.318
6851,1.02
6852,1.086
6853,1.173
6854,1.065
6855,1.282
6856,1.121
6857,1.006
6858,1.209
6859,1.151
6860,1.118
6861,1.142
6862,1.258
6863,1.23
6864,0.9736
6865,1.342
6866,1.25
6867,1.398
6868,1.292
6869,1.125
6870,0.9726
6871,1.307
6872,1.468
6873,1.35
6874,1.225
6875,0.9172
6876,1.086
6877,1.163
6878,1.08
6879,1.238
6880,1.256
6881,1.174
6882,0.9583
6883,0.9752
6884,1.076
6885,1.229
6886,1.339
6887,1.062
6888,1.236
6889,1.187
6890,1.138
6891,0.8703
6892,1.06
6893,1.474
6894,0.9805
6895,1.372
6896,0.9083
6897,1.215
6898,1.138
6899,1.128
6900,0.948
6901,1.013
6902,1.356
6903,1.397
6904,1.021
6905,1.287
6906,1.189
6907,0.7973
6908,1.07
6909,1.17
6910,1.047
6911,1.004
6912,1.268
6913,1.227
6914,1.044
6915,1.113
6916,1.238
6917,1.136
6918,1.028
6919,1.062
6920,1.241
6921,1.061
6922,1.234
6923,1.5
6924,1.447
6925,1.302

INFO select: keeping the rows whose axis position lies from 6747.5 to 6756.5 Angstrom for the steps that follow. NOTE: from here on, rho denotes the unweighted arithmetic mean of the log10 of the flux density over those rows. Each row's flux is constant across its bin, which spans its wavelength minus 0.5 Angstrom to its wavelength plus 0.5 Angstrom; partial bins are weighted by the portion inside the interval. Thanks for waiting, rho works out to 0.016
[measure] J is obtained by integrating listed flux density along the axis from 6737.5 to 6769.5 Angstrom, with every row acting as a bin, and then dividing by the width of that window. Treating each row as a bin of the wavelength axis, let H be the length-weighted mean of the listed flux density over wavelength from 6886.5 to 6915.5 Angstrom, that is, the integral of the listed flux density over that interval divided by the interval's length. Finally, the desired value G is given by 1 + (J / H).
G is 1.98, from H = 1.13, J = 1.10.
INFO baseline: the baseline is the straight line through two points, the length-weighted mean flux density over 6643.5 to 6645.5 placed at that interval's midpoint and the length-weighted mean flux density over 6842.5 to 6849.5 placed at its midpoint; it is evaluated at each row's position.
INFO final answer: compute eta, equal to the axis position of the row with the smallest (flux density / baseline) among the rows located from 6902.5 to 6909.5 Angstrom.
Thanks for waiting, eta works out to 6907 Angstrom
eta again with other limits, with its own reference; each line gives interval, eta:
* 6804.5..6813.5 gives 6812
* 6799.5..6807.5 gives 6804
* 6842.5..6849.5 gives 6848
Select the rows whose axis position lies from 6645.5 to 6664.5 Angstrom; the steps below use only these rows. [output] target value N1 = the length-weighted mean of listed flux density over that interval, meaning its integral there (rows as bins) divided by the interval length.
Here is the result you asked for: 1.19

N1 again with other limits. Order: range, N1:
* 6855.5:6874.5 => 1.21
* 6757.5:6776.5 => 1.12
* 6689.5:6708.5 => 1.10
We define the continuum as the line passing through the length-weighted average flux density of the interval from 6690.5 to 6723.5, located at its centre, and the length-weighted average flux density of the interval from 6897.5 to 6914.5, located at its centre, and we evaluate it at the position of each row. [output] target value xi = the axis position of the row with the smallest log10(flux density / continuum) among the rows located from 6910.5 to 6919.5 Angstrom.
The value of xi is 6911 Angstrom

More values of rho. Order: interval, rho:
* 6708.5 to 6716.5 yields 0.041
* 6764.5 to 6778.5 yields 0.026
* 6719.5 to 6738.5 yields 0.065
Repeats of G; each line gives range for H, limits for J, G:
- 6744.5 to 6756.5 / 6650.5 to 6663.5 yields 2.14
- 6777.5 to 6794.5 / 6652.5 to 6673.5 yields 2.00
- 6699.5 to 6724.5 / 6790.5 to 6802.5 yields 2.07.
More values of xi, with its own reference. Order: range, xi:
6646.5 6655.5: 6655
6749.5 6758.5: 6752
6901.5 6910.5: 6907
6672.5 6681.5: 6677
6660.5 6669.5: 6664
